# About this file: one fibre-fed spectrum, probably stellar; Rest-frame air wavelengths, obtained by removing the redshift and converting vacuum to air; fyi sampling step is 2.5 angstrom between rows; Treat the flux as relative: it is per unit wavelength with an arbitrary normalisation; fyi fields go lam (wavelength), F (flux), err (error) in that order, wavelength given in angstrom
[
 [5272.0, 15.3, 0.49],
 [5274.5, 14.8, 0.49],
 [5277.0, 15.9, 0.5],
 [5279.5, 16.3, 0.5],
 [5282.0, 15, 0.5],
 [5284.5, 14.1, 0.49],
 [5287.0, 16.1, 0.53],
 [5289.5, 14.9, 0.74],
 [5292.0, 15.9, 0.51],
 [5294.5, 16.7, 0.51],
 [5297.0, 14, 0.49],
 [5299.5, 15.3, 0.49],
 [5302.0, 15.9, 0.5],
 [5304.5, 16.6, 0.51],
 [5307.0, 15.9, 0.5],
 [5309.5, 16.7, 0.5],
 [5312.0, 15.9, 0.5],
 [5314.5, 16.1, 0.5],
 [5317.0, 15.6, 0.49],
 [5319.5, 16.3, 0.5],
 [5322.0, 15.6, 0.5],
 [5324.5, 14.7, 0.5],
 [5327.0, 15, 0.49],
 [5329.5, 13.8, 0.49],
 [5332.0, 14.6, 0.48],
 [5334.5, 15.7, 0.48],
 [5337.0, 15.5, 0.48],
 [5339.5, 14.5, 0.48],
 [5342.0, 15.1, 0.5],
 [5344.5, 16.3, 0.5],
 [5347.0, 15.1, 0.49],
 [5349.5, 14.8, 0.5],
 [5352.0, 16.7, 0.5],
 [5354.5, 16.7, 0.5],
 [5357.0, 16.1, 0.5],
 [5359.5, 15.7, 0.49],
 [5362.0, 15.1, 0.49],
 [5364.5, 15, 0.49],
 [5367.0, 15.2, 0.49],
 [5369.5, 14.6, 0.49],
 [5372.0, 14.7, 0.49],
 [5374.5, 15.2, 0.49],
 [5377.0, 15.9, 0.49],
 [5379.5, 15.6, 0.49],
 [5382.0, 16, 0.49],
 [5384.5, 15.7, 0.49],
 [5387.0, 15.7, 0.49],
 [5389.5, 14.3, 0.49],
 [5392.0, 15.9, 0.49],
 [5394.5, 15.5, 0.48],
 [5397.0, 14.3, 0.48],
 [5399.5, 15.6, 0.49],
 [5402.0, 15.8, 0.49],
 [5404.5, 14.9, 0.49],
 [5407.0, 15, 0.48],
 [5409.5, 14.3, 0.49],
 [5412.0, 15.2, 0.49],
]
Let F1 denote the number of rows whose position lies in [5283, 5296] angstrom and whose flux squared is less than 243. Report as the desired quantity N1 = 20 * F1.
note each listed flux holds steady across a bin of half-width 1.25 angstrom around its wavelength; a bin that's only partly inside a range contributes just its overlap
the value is 40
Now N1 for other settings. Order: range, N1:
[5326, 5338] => 80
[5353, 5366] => 40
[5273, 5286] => 60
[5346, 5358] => 40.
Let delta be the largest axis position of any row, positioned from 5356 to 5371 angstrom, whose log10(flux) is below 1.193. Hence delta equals 5369.5 angstrom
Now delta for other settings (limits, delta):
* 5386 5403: 5397.0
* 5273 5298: 5297.0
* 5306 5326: 5324.5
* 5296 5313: 5299.5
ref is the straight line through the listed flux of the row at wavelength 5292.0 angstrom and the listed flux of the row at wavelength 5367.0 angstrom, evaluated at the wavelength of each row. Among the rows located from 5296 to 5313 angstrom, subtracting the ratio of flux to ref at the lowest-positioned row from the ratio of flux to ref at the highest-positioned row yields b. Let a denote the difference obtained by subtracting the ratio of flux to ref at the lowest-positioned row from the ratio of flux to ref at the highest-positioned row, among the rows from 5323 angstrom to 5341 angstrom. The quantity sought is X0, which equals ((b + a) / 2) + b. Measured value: 0.19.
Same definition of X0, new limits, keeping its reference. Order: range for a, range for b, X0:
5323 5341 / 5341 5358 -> 0.11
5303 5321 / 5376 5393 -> 0.01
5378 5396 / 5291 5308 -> 0.01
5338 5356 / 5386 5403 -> 0.10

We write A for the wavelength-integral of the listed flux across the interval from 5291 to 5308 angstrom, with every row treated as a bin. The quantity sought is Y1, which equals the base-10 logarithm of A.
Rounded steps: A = 268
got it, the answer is 2.43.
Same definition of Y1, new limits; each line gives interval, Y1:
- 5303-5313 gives 2.21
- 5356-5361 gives 1.90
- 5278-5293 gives 2.36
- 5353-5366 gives 2.31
